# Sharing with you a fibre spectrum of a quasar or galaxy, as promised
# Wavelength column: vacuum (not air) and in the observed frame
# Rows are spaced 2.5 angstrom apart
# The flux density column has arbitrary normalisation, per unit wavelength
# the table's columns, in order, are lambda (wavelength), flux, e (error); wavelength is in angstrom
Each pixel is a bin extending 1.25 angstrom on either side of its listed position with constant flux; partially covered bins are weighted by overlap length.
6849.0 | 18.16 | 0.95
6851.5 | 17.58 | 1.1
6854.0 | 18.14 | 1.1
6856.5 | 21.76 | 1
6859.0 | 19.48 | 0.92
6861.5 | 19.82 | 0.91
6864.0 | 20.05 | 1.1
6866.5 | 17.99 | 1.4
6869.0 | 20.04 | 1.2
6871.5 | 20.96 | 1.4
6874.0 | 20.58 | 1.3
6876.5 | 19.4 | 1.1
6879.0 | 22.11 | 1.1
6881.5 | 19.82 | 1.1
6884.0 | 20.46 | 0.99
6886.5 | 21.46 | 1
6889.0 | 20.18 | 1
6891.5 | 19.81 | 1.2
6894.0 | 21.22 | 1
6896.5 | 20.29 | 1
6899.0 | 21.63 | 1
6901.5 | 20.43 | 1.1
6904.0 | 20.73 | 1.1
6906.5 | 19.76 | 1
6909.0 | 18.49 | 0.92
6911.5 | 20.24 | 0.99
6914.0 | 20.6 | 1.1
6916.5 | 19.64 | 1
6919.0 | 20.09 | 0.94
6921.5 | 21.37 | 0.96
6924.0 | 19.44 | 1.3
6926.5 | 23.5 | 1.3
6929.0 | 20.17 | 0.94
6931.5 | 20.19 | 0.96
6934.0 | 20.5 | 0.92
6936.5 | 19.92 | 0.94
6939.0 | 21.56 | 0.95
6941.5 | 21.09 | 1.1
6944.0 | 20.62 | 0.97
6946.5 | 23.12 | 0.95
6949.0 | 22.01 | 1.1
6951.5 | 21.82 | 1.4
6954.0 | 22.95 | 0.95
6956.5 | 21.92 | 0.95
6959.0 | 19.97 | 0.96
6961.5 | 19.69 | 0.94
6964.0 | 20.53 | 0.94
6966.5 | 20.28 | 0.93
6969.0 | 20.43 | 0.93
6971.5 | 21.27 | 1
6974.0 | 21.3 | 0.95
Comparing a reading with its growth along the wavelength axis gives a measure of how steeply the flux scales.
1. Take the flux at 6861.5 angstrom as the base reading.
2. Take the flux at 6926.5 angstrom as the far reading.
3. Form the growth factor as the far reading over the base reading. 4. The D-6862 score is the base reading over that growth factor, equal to 16.7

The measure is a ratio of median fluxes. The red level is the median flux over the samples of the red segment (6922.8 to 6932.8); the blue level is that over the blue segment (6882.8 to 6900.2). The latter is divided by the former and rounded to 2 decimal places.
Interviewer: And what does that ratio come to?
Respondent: 1.01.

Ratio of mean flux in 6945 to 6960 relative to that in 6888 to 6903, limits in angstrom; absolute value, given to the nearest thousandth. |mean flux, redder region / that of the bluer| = 1.067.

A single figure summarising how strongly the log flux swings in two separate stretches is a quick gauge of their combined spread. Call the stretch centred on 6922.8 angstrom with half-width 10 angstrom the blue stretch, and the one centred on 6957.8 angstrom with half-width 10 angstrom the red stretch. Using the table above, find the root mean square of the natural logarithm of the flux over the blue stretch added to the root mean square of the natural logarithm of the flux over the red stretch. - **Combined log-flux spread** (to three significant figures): 6.08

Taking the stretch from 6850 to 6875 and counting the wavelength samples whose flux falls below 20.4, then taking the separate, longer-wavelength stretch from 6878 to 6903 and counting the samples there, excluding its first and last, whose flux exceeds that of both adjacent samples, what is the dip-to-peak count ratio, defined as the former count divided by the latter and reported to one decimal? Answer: 2.3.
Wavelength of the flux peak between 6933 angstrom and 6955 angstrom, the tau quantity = 6946.5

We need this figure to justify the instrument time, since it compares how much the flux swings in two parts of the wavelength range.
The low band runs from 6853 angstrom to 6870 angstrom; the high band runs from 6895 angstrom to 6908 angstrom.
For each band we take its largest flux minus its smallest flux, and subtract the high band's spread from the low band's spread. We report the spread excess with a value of 1.9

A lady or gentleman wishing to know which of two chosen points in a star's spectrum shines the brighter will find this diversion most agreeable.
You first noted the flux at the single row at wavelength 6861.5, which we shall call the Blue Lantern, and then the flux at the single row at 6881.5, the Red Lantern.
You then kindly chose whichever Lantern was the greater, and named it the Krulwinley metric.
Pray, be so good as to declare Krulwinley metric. 19.8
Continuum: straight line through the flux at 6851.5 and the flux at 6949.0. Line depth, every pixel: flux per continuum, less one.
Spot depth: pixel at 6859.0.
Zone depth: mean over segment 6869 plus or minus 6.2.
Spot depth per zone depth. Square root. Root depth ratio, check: 1.0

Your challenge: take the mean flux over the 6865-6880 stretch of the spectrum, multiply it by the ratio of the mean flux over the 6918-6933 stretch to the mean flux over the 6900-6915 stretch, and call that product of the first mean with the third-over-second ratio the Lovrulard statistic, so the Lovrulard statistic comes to 20.9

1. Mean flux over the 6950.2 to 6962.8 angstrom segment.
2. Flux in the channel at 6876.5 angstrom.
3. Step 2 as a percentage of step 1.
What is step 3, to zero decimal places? 91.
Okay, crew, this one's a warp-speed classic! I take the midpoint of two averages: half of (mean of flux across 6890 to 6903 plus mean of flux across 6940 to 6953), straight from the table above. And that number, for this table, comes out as 21.2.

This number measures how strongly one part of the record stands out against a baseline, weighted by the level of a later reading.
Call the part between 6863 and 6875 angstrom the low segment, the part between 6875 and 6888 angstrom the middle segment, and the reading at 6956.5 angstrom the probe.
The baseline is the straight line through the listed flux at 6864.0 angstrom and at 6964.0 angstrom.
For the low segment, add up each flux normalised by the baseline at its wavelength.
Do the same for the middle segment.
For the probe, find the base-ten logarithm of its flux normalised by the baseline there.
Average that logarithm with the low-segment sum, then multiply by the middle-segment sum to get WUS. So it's 12.8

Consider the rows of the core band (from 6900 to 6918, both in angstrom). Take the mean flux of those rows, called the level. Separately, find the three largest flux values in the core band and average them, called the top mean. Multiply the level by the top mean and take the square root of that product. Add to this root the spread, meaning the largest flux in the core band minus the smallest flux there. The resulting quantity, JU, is 22.5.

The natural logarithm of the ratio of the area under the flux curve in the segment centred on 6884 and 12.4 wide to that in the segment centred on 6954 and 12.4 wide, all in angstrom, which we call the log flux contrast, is -0.044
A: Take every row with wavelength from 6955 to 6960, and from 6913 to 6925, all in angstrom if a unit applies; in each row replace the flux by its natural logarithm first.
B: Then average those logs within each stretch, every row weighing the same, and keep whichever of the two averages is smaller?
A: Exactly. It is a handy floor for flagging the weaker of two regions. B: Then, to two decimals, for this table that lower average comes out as 3.01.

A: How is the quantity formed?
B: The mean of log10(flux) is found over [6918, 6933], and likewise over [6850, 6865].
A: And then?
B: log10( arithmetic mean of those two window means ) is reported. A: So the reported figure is 0.115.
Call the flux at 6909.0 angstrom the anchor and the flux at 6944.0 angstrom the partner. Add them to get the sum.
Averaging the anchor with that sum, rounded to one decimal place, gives 28.8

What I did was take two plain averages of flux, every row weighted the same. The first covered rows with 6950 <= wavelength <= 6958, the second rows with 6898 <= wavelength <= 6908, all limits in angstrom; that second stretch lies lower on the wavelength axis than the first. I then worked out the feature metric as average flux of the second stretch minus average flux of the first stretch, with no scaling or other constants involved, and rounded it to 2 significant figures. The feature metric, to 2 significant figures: -1.6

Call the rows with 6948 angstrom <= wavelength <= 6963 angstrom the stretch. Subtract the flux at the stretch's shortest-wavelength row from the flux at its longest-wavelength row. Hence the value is -2.3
